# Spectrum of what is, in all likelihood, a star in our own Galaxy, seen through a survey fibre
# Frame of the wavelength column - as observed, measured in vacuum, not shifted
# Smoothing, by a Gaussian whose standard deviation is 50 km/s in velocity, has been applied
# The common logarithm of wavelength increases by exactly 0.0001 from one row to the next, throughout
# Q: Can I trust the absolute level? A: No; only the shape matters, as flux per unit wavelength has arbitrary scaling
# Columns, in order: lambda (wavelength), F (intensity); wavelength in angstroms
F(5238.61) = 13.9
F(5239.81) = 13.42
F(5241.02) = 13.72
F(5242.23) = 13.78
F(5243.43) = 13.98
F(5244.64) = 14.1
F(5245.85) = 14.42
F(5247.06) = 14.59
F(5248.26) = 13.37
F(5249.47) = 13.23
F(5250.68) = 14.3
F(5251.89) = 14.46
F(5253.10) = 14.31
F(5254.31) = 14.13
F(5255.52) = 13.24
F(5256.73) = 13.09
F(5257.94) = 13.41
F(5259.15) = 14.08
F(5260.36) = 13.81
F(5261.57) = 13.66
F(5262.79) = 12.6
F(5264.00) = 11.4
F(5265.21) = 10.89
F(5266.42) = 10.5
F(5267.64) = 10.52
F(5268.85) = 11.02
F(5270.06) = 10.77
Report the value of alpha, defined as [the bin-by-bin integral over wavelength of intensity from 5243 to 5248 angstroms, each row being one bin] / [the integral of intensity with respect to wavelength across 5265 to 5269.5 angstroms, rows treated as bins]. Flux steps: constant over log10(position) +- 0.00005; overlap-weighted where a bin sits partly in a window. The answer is 1.47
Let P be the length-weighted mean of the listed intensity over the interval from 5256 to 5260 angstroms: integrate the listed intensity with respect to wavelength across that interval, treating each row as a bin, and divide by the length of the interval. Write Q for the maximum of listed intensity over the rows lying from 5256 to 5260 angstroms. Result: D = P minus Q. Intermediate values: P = 13.5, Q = 14.08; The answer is -0.54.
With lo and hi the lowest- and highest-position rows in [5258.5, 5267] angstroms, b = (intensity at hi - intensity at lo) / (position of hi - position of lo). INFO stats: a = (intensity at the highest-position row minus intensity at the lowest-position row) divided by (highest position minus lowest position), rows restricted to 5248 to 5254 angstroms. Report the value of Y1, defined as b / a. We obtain -2.5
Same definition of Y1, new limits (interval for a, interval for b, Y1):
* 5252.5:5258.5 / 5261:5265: 5.0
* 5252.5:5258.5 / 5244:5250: 1.0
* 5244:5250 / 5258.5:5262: 1.0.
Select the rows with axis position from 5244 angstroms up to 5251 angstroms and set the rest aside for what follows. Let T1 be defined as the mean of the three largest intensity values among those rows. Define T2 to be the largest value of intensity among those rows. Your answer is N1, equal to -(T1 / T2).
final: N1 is -0.989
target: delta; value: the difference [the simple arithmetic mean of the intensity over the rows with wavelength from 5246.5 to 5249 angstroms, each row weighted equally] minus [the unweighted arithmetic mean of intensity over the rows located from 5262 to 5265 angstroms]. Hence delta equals 2.0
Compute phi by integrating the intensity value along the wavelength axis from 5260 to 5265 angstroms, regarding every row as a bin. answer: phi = 63.3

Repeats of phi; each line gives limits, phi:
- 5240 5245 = 69.2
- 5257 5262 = 68.5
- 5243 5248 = 71.1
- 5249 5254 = 70.5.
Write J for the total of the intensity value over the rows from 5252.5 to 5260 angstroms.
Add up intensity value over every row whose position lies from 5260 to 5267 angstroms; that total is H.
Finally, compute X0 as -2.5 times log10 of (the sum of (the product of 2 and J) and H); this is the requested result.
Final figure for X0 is -5.94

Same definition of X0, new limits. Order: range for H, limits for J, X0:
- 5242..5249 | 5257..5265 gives -5.96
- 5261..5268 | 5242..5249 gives -5.94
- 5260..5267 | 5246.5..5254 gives -5.96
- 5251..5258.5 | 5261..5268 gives -5.86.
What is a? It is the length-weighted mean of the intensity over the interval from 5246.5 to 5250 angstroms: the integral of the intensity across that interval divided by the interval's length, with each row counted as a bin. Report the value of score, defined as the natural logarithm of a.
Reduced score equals 2.62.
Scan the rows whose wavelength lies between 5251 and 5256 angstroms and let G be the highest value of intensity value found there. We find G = 14.46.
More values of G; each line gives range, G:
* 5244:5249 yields 14.59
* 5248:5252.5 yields 14.46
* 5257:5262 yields 14.08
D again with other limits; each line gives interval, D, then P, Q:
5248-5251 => -0.71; 13.6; 14.3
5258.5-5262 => -0.21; 13.9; 14.08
